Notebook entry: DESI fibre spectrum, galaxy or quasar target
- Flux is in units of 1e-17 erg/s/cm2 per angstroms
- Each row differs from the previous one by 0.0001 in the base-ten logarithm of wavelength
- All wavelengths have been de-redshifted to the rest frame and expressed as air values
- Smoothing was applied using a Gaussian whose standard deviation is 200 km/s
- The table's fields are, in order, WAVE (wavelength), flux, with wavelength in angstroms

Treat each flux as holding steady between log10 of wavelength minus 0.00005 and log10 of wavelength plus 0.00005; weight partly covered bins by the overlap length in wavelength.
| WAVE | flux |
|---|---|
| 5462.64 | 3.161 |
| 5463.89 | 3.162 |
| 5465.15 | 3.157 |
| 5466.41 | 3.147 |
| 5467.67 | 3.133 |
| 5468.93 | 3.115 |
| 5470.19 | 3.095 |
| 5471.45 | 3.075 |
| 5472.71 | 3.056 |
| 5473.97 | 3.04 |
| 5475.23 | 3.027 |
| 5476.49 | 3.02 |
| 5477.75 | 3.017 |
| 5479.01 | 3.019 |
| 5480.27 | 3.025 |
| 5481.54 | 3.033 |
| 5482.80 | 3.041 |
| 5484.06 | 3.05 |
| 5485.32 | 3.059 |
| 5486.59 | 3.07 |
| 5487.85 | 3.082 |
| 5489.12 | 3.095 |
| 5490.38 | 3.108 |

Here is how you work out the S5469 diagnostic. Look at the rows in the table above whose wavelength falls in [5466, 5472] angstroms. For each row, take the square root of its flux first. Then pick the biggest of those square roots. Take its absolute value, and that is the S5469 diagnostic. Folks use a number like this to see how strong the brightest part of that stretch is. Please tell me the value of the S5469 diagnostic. 1.77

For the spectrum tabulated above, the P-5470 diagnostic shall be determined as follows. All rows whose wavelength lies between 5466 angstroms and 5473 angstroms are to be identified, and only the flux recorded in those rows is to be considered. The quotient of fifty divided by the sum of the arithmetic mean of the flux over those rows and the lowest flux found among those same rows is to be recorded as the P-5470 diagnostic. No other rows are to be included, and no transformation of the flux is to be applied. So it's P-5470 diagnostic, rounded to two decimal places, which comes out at 8.12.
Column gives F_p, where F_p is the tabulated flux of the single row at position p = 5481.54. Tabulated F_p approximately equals 3.033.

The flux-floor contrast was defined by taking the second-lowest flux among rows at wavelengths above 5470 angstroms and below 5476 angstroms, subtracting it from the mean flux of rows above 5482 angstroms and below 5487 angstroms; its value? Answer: 0.01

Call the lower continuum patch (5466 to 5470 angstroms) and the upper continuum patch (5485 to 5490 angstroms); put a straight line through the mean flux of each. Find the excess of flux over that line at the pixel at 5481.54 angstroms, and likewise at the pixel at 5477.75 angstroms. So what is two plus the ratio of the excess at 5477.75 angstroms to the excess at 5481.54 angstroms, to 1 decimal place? 3.4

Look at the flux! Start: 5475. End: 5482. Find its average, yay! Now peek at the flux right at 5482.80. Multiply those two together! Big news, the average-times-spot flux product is 9.19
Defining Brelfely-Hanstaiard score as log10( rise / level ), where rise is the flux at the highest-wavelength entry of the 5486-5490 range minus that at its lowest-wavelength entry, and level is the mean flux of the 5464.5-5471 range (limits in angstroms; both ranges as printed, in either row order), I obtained -2.10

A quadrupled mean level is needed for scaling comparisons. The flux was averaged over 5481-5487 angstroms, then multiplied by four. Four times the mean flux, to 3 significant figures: 12.2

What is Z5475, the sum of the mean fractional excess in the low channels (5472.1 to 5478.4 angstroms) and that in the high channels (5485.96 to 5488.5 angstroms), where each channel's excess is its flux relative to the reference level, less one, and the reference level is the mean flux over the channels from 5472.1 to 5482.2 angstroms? 0.016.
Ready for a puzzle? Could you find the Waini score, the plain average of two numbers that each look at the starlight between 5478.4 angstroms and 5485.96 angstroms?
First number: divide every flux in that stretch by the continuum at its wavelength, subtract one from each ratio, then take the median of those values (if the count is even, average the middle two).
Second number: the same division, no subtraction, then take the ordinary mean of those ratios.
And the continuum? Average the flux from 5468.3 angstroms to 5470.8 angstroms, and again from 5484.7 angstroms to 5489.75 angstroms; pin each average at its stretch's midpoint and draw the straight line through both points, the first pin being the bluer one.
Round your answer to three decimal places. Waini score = 0.485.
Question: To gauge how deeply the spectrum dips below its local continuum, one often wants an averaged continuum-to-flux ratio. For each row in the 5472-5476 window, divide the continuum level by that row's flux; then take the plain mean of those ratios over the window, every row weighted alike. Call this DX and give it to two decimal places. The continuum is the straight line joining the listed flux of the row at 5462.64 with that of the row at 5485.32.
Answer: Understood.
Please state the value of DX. 1.02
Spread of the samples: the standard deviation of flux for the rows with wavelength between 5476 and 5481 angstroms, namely 0.003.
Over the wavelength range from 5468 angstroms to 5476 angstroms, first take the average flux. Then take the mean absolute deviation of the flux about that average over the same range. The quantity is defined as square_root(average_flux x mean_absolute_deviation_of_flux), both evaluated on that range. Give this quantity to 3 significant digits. 0.288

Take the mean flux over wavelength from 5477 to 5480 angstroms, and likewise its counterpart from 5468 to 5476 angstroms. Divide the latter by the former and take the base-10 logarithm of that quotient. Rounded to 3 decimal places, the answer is 0.007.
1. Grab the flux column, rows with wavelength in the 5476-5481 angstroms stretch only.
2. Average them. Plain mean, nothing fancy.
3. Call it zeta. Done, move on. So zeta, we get 3.02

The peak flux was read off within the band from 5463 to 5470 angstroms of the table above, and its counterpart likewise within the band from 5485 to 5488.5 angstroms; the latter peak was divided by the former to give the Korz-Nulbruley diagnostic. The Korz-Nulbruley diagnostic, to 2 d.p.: 0.97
